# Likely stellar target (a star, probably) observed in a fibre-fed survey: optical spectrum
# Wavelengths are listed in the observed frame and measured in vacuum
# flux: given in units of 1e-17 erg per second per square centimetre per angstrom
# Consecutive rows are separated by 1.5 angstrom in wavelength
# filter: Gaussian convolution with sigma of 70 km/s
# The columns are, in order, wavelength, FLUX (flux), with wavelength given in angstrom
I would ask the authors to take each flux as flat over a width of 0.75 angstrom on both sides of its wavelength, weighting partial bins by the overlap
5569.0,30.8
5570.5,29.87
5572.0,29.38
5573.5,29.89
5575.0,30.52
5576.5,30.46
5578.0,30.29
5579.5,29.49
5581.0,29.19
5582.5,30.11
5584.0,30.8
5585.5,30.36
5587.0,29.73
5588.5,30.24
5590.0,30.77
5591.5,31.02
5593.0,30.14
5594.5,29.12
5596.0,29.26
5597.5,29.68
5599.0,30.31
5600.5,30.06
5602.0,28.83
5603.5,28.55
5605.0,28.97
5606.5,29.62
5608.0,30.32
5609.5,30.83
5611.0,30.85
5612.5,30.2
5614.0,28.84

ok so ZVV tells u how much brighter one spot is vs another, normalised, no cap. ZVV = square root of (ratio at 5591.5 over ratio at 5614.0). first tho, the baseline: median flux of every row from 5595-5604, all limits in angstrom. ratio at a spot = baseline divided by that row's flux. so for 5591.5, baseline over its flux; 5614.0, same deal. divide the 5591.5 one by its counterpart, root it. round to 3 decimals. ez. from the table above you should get 0.964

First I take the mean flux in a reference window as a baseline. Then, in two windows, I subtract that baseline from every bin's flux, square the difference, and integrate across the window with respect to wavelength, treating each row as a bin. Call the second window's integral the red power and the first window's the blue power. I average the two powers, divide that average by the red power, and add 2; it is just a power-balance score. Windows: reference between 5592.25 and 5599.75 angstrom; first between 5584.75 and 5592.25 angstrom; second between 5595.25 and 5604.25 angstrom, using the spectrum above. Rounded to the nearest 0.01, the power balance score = 3.15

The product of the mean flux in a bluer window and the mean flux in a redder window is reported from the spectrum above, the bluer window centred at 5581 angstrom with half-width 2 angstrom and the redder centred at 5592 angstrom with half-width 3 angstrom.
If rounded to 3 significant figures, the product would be 896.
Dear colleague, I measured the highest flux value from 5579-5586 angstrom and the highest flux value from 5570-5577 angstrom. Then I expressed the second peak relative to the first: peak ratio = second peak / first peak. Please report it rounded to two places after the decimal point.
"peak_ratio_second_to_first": 0.99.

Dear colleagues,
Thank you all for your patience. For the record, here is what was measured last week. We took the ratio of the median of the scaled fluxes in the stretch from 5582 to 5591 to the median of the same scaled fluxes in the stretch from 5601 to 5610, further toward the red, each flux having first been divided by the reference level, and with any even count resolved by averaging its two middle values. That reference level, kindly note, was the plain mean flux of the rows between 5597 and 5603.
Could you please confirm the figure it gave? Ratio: 1.034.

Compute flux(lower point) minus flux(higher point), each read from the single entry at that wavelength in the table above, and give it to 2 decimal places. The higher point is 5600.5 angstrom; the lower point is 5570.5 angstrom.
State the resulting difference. -0.19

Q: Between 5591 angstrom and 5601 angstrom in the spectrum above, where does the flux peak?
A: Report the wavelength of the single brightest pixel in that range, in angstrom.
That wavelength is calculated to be 5591.5 angstrom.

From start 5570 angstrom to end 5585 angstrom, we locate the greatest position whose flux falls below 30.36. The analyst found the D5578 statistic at 5582.5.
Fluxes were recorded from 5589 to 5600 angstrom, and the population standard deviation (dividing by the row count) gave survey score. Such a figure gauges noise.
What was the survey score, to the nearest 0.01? 0.67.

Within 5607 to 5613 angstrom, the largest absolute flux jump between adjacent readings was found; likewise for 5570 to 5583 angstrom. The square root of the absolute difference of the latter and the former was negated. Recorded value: -0.52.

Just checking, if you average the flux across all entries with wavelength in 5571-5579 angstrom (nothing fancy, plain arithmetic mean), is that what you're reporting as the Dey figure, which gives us 30.1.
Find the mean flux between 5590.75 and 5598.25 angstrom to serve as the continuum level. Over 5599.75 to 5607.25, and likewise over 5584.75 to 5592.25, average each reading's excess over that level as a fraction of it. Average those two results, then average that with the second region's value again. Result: 0.0092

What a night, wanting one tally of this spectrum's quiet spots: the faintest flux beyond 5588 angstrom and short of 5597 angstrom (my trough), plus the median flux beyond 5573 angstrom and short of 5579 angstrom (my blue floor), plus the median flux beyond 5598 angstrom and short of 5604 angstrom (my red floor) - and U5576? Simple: 88.9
